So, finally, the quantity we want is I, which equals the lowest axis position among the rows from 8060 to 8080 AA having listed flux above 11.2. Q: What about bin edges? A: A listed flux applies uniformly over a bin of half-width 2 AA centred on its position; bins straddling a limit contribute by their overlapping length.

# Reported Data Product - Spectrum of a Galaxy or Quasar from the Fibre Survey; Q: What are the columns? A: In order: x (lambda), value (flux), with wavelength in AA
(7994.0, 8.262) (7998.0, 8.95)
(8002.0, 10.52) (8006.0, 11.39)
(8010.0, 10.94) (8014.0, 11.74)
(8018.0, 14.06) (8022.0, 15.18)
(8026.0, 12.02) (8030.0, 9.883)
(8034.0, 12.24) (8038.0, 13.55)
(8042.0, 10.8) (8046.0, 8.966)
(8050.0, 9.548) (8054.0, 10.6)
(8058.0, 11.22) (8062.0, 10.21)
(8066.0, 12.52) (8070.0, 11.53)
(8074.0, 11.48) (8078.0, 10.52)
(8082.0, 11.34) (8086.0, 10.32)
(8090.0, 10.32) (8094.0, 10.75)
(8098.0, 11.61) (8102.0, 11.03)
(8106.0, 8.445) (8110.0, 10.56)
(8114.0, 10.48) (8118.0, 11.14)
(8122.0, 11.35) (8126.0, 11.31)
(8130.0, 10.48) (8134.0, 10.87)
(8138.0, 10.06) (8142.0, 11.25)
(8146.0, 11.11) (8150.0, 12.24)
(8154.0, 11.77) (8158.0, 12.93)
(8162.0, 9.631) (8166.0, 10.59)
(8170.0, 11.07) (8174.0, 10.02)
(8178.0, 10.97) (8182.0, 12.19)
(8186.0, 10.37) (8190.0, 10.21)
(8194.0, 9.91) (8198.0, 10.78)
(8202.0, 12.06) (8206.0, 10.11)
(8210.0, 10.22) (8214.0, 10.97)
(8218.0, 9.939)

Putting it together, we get 8066.0 AA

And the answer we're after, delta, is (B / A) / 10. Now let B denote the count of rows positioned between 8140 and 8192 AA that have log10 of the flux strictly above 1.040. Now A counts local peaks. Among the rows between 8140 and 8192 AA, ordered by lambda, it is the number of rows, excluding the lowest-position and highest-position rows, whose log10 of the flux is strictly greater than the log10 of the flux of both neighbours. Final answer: 0.200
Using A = 4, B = 8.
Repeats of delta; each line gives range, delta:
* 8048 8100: 0.200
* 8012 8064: 0.233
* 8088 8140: 0.125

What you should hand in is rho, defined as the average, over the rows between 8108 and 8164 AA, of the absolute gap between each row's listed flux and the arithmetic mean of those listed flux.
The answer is 0.63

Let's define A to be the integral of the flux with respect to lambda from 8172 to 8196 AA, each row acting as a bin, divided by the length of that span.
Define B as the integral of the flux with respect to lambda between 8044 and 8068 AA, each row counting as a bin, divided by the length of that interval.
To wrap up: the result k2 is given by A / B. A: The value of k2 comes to 1.01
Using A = 10.61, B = 10.5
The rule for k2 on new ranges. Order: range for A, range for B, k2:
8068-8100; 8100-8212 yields 1.01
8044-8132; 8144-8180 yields 0.96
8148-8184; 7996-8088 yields 1.00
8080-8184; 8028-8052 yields 1.01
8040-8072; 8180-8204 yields 0.98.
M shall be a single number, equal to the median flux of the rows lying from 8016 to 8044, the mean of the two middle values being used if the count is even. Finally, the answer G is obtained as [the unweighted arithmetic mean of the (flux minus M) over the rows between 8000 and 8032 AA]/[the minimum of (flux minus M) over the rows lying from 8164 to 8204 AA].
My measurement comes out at 0.12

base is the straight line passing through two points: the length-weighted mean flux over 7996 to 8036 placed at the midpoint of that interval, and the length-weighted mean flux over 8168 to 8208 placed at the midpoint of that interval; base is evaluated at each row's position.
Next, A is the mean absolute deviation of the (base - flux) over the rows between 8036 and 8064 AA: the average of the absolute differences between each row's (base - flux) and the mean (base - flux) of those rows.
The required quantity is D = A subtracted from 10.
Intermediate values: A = 0.97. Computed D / 9.03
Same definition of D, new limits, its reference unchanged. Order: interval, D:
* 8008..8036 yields 8.67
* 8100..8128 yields 9.31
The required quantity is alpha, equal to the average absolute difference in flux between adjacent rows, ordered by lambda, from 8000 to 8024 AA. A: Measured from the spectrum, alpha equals 1.11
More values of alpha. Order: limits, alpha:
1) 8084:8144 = 0.77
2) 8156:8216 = 1.09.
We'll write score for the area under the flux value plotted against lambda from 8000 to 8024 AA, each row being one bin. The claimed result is 295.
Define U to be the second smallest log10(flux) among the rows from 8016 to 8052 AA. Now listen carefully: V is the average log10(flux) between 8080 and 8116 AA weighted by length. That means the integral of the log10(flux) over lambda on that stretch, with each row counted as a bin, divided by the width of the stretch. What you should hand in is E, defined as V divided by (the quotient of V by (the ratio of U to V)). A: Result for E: 0.960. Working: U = 0.98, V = 1.02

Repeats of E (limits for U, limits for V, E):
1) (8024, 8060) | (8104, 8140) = 0.960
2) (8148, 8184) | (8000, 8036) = 0.931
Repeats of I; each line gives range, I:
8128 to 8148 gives 8142.0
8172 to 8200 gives 8182.0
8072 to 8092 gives 8074.0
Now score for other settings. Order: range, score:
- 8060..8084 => 270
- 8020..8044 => 295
